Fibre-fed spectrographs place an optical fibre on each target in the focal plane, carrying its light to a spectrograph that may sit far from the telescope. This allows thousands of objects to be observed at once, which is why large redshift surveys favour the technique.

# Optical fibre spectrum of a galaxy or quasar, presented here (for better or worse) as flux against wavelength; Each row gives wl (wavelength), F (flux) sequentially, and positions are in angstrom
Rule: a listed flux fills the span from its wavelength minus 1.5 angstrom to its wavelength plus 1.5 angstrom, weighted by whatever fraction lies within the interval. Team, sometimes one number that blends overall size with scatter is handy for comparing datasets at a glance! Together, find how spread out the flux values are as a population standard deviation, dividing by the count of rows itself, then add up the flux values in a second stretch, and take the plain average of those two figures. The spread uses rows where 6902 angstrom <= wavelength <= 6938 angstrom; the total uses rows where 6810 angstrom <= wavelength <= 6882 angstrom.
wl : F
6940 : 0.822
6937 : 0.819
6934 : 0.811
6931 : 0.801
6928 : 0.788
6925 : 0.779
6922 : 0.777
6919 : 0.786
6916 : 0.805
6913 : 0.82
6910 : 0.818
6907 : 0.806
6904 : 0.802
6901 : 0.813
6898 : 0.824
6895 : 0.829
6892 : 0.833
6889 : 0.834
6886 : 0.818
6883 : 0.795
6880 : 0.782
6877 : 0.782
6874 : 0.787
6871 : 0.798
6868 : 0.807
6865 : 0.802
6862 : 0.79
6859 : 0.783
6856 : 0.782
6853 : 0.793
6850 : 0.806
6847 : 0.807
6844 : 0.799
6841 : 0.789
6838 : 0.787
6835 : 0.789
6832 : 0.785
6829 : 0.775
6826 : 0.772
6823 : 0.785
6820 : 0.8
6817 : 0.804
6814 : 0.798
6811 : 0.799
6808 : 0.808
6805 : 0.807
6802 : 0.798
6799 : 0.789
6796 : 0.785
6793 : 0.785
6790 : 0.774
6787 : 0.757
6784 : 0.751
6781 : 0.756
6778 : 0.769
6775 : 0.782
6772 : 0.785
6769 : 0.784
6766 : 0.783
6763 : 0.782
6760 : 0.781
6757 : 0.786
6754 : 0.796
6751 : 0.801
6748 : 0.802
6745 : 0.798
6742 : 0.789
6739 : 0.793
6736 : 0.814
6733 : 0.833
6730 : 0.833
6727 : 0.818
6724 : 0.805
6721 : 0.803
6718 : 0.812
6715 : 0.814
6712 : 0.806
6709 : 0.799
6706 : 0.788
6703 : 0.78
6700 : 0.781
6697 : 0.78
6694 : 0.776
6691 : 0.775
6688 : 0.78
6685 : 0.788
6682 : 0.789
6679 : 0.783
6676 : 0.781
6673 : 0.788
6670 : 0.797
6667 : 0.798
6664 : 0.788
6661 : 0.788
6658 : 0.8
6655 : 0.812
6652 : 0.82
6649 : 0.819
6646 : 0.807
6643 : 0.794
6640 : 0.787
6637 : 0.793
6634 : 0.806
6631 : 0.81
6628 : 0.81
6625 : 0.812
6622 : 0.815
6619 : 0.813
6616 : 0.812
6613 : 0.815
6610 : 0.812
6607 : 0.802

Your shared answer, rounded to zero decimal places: 10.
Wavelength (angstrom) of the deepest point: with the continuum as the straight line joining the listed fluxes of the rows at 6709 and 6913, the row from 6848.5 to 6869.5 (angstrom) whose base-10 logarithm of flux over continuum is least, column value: 6856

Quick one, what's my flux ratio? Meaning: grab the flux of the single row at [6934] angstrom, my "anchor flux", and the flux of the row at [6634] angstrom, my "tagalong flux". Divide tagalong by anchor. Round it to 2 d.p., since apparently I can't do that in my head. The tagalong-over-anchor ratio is 0.99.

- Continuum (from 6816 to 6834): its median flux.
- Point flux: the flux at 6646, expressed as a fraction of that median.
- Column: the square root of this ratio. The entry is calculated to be 1.014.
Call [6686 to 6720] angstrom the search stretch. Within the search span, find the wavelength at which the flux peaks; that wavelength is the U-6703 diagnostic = 6715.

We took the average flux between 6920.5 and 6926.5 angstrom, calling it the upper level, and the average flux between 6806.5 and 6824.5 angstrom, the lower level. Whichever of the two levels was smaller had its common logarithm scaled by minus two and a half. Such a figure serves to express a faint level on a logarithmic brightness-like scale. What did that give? 0.273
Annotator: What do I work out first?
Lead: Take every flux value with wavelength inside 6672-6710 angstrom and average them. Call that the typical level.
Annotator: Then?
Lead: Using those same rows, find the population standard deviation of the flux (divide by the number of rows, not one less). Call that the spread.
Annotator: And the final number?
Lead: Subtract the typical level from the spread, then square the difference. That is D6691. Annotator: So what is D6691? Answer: 0.604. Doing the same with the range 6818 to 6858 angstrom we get 0.608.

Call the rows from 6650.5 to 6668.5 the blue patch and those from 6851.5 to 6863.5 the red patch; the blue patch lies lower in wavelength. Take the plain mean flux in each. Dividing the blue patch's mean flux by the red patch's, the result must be 1.02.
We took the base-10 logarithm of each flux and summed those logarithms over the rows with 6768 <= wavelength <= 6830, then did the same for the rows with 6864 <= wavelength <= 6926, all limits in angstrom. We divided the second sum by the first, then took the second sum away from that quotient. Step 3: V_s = 2.88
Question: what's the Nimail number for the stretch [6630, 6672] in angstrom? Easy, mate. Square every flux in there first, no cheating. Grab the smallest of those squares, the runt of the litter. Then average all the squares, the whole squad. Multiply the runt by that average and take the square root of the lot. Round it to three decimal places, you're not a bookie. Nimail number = 0.631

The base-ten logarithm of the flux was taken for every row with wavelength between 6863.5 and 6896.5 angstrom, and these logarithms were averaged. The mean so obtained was -0.094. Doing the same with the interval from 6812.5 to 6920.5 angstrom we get -0.097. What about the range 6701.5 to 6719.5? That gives -0.097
